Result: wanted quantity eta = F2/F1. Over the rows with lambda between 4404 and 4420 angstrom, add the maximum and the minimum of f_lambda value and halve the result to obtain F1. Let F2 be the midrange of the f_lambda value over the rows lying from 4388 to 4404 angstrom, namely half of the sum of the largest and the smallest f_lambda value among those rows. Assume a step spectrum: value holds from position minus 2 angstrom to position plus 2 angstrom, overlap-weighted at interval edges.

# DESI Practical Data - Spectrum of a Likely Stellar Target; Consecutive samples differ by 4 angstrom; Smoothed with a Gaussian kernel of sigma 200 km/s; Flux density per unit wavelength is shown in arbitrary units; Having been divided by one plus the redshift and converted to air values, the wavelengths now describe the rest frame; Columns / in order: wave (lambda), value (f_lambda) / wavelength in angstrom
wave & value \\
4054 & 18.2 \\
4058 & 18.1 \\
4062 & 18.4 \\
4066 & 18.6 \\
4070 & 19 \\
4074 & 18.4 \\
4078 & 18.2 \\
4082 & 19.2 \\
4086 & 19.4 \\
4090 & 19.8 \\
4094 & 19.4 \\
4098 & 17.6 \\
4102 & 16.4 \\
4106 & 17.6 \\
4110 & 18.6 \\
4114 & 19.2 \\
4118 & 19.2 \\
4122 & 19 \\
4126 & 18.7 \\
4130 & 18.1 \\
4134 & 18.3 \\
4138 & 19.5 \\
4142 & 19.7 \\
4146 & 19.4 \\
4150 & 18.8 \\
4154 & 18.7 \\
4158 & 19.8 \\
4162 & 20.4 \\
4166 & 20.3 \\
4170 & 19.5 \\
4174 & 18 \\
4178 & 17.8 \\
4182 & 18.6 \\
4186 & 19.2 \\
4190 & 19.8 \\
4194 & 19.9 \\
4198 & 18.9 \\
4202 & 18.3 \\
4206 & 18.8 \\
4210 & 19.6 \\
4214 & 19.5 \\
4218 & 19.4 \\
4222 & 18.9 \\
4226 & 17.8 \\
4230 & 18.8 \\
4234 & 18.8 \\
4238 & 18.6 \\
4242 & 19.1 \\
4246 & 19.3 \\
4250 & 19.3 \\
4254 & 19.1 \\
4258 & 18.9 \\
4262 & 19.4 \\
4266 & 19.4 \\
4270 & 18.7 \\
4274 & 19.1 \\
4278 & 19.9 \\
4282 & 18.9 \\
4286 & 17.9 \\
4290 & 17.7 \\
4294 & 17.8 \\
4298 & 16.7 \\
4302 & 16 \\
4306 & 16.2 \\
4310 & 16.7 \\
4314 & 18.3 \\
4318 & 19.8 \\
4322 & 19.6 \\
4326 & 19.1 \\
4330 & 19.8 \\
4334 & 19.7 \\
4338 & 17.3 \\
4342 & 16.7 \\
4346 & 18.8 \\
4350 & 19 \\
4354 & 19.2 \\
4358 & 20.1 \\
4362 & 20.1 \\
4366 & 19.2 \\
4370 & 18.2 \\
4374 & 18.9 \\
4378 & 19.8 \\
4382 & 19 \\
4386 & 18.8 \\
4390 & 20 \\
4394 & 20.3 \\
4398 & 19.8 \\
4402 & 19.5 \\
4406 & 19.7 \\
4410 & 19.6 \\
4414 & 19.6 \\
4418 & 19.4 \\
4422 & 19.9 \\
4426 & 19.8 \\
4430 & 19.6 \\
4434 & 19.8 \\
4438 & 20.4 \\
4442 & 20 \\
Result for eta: 1.02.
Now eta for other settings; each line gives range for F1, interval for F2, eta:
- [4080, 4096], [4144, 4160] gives 0.99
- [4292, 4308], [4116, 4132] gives 1.10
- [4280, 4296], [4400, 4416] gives 1.07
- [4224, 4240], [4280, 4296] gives 1.00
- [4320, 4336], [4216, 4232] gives 0.96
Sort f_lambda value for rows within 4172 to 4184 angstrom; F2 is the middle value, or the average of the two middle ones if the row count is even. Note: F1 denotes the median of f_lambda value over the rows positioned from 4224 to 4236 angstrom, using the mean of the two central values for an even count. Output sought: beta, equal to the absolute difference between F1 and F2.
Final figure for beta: 0.8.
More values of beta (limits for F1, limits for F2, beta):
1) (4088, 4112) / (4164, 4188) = 0.8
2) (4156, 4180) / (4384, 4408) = 0.1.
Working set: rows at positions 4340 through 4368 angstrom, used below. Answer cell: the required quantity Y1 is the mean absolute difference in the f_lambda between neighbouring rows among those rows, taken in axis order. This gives 0.72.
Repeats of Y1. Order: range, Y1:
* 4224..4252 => 0.32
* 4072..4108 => 0.80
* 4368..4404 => 0.61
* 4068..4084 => 0.60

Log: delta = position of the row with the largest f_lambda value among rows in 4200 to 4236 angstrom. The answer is 4210 angstrom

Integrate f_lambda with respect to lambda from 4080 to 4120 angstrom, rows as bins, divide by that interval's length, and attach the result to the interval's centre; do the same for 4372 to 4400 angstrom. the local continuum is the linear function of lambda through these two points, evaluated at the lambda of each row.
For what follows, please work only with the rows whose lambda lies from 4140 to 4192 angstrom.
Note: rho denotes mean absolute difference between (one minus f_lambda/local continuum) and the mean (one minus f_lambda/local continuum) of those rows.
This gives 0.0357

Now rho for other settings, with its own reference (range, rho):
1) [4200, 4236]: 0.0224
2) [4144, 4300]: 0.0323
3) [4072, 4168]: 0.0373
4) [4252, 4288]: 0.0206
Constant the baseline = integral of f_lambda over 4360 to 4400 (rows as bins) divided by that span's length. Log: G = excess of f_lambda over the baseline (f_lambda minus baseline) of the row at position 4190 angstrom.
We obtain 0.4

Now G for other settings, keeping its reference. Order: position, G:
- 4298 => -2.7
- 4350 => -0.4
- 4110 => -0.8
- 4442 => 0.6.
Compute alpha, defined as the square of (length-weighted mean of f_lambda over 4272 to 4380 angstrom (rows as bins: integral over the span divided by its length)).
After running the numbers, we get 344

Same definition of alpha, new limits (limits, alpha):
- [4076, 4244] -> 358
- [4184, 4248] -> 363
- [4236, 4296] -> 356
